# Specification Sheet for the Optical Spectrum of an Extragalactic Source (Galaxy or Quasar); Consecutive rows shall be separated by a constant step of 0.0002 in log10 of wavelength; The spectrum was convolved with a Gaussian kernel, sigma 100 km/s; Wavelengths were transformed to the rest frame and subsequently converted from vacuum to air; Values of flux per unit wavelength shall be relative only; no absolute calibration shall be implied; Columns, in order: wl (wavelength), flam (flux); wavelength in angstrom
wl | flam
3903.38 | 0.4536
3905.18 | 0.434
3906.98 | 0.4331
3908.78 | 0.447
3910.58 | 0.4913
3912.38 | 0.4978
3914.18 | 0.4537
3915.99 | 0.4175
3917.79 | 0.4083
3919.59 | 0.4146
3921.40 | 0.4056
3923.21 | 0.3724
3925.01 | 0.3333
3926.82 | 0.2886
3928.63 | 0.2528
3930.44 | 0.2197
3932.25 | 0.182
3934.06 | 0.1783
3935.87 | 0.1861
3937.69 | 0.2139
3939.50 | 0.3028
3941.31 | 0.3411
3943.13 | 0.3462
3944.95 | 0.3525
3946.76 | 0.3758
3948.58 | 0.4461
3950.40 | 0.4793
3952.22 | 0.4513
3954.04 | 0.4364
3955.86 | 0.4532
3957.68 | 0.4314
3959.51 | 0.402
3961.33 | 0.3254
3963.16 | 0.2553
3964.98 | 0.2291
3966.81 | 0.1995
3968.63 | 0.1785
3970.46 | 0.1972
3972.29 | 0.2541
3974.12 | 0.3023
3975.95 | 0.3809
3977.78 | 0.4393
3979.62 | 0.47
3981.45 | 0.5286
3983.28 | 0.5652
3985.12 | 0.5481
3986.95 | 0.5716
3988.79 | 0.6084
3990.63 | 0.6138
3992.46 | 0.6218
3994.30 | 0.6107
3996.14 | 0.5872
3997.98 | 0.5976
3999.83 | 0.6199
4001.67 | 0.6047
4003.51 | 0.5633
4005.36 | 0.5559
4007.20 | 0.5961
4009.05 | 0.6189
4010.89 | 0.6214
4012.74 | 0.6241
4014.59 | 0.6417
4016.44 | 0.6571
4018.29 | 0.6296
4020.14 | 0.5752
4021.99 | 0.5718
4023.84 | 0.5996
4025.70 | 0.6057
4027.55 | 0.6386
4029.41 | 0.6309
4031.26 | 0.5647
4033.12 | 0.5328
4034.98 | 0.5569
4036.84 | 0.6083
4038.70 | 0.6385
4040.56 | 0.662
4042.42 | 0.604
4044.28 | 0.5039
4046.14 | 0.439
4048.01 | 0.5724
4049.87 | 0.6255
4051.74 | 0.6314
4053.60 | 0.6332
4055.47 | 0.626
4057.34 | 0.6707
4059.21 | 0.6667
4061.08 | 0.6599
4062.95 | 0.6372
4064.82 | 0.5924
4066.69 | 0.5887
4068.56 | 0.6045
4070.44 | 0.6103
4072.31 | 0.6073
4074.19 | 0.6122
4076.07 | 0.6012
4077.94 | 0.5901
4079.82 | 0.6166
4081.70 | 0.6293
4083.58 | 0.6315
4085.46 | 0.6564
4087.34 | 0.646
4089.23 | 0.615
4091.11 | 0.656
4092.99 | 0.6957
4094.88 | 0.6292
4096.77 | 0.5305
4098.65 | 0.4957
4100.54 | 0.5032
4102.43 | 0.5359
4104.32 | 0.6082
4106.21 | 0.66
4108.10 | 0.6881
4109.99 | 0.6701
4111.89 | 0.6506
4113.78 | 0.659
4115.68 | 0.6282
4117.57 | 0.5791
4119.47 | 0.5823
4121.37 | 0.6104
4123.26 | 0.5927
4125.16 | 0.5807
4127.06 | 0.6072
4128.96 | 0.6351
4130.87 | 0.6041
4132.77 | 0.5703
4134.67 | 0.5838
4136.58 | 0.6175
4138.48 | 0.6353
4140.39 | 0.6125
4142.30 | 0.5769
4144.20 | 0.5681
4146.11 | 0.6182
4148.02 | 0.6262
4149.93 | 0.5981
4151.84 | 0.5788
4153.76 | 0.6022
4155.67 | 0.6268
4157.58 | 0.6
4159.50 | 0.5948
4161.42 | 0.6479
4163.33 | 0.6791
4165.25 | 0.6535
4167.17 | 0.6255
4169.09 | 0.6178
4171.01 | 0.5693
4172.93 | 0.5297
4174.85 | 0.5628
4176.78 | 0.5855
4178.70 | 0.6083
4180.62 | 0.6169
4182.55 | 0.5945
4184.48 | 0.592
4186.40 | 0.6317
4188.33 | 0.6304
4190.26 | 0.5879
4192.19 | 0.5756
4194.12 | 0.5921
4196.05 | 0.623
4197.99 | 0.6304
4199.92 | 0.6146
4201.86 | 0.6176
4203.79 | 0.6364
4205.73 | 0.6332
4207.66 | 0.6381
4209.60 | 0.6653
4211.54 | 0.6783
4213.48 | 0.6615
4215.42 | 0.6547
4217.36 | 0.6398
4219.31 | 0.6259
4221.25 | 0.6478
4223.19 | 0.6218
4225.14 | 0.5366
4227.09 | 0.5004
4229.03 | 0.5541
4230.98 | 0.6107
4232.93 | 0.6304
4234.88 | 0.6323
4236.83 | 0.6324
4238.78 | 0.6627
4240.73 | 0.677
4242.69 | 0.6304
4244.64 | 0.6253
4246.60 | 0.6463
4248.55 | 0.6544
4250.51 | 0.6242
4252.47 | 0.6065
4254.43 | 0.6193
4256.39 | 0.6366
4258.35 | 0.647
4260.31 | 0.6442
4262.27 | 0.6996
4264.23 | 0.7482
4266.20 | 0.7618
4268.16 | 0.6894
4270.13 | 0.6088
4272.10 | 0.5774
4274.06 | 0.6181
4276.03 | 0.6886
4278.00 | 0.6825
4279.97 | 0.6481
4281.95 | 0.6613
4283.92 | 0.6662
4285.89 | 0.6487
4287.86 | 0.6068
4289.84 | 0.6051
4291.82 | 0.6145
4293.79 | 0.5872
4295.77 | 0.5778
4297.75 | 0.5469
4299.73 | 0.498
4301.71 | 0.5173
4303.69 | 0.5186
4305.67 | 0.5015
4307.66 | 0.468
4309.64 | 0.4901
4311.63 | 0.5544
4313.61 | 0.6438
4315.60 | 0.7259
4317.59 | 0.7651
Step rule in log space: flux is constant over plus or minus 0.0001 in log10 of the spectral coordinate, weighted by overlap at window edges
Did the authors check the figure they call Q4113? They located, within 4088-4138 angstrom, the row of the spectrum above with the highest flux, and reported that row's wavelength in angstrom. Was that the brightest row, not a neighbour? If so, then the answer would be 4092.99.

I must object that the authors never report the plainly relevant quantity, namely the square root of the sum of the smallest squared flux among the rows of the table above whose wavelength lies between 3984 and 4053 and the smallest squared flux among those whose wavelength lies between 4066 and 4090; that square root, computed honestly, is 0.73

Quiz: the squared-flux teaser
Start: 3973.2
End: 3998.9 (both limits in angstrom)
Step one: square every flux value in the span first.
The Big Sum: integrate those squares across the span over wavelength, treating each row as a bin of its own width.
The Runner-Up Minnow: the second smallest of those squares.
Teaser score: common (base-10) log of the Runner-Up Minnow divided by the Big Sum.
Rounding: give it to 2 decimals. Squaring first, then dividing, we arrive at -1.71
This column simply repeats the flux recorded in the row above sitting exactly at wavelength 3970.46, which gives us 0.1972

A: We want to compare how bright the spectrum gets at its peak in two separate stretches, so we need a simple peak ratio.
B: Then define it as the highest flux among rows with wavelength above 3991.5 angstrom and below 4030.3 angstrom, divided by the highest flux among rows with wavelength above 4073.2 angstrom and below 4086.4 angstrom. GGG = 1.00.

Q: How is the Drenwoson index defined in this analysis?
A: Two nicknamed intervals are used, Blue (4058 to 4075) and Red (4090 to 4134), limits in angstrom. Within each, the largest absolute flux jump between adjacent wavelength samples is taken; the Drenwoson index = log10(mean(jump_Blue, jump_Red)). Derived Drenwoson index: -1.14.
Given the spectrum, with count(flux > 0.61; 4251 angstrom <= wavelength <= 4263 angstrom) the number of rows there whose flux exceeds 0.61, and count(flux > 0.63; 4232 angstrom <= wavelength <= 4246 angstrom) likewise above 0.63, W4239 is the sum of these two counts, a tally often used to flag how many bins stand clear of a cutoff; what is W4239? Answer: 11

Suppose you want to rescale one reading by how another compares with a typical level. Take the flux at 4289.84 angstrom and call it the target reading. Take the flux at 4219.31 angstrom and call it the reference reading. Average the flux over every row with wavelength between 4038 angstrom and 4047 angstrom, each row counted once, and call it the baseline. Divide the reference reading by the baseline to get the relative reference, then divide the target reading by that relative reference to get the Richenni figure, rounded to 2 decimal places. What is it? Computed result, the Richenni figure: 0.55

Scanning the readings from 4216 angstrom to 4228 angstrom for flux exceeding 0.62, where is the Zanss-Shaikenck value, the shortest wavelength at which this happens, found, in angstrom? 4217.36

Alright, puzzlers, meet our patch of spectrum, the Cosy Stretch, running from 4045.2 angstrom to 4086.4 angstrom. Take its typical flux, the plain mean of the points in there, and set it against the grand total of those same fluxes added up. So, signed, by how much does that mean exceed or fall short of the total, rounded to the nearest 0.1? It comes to -12.9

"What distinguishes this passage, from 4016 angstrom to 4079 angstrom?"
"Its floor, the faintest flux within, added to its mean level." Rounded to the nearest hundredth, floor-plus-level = 1.04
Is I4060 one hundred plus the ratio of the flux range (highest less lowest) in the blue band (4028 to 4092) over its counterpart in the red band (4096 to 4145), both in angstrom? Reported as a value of 101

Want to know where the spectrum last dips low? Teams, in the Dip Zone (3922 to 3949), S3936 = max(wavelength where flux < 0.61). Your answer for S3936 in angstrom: 3948.58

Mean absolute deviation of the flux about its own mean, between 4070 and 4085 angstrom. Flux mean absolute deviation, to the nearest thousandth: 0.010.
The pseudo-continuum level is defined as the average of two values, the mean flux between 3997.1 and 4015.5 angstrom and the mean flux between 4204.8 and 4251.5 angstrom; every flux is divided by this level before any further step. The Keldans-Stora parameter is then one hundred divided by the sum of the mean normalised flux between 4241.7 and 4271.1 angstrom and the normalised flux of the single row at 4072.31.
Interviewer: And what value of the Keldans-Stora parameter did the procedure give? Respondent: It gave 49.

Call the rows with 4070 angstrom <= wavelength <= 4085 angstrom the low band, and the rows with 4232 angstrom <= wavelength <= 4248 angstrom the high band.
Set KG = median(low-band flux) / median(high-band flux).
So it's 0.97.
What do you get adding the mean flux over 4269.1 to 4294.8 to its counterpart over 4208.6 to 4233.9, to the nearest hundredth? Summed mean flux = 1.25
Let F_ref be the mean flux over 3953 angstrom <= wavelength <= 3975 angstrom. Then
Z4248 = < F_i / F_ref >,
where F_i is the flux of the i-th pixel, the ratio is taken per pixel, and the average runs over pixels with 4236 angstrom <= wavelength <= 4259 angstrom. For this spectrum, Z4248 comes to 2.09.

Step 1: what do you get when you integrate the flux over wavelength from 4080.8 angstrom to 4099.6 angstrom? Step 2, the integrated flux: 12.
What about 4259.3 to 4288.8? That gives 20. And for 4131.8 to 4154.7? 14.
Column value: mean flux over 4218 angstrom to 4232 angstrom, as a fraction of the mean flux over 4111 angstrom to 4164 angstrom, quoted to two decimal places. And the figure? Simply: 0.96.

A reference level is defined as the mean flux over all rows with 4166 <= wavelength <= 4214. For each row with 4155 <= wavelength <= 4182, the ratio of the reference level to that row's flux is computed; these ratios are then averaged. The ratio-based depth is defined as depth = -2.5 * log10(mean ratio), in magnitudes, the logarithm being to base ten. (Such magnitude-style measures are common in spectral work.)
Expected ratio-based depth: -0.01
